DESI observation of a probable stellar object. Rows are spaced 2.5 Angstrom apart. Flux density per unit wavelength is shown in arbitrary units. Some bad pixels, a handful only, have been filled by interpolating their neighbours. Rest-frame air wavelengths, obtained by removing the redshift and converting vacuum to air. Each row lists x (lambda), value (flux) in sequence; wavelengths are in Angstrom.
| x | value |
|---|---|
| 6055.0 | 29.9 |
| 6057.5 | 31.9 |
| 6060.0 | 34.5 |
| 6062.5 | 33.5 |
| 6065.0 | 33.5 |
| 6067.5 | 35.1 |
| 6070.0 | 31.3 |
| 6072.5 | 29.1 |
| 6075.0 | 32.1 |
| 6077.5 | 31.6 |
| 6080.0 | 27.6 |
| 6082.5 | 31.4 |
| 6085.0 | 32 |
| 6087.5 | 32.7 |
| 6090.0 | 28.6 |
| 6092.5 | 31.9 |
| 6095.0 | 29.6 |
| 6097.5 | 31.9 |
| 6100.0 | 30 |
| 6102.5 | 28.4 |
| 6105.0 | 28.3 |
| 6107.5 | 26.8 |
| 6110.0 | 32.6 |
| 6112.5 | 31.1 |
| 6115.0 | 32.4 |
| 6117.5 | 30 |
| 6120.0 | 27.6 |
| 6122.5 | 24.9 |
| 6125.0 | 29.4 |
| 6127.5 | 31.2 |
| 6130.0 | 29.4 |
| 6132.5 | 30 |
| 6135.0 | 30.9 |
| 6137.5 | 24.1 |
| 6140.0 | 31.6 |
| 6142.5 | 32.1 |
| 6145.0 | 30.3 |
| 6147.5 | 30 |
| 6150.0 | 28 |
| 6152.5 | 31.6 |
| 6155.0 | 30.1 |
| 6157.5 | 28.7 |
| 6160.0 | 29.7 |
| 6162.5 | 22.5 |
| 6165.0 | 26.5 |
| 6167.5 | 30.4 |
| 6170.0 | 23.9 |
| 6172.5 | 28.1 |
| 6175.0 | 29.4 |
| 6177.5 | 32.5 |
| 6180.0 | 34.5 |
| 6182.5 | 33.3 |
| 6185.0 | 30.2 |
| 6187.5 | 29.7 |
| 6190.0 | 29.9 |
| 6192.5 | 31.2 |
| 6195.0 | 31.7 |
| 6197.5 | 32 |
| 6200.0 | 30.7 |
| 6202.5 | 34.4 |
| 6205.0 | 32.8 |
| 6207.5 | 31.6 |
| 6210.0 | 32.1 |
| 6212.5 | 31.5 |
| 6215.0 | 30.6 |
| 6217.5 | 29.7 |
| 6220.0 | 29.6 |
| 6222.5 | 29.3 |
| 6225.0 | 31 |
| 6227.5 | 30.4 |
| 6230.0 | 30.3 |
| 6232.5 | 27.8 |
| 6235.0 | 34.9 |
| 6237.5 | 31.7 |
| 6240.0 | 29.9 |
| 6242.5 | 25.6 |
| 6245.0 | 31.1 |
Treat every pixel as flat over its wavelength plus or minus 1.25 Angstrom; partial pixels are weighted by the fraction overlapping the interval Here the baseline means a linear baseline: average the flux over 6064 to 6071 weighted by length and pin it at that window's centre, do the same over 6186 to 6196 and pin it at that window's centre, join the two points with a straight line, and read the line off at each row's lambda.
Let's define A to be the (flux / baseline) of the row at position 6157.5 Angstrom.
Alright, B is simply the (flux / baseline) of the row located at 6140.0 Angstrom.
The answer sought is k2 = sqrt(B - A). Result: 0.28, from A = 0.92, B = 1.00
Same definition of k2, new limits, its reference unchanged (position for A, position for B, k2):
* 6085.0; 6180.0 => 0.39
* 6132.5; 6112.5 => 0.14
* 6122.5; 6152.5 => 0.48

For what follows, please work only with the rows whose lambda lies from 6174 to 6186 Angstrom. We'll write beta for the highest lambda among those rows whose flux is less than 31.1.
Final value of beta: 6185.0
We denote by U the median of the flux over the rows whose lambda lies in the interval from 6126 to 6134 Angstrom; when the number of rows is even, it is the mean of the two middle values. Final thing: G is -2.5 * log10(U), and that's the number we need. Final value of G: -3.69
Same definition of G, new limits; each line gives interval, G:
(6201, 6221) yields -3.75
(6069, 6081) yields -3.74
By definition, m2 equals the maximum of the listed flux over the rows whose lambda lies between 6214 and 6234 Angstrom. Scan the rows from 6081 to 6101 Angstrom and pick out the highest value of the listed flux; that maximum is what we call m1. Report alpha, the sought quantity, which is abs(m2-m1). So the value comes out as 1.70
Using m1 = 32.7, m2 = 31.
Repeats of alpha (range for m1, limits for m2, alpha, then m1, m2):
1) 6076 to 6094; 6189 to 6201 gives 0.70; 32.7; 32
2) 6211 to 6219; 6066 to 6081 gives 3.60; 31.5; 35.1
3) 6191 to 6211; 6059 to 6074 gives 0.70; 34.4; 35.1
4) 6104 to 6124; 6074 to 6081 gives 0.50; 32.6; 32.1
